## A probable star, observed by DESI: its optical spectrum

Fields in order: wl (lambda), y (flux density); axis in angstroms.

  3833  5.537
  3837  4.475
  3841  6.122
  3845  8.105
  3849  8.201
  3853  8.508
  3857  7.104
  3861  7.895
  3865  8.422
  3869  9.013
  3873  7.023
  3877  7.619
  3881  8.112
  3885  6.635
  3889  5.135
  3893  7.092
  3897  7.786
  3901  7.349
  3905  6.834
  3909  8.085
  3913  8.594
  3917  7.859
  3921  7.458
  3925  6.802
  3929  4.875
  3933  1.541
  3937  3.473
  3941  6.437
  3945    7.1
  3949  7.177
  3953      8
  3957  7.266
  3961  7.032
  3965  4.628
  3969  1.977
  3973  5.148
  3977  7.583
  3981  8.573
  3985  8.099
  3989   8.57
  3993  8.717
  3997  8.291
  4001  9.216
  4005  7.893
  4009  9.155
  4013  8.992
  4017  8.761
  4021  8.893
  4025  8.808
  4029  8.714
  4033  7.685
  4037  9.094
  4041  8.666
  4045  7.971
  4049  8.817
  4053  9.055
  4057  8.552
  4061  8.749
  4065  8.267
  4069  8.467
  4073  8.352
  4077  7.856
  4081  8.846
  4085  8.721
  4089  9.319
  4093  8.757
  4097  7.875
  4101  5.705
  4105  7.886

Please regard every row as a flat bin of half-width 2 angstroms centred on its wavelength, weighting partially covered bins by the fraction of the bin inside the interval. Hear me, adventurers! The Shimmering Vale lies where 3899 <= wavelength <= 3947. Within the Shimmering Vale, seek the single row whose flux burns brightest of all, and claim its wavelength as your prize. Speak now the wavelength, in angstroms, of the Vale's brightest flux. 3913 angstroms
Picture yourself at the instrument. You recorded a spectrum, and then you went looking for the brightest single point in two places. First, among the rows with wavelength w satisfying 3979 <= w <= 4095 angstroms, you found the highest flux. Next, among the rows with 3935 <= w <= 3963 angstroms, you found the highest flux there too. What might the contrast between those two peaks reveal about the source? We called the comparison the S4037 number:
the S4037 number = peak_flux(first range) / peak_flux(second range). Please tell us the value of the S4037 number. 1.16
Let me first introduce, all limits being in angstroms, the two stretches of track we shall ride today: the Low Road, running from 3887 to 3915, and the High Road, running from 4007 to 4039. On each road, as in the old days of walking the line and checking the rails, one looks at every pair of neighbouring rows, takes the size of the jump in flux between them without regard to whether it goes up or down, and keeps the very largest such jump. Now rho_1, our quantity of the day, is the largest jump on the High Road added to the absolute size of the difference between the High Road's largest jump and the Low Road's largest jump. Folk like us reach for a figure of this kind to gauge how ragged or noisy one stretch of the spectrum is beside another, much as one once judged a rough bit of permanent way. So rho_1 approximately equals 2.0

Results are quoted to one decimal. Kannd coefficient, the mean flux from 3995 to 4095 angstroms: 8.6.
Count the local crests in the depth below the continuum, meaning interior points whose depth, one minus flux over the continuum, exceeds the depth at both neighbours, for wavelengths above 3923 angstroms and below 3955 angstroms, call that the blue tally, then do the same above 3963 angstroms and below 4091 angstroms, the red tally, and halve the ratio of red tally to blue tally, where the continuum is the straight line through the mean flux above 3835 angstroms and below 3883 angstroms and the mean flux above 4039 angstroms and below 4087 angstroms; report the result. 5.5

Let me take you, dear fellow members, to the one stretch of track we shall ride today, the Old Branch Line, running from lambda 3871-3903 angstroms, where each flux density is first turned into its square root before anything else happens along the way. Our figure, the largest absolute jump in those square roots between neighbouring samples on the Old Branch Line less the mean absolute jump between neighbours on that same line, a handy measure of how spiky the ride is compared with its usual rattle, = 0.20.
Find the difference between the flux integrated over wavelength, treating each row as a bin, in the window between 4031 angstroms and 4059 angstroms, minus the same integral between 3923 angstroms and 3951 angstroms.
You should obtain 90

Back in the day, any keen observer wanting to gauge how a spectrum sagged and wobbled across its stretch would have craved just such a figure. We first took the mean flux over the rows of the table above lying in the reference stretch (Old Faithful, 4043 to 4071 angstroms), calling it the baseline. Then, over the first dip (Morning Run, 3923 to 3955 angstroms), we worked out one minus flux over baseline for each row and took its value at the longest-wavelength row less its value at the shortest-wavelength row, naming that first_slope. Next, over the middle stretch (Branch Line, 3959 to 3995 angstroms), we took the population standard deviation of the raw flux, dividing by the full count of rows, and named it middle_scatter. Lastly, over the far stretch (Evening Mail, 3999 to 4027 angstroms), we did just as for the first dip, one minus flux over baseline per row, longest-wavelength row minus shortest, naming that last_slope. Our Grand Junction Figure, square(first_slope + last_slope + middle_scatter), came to 4.38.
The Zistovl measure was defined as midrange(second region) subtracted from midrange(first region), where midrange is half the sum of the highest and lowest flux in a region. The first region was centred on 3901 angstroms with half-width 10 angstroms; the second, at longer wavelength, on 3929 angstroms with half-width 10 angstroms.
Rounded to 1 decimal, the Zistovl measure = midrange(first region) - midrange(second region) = 3.0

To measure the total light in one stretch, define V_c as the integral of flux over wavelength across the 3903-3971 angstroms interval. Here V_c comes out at 421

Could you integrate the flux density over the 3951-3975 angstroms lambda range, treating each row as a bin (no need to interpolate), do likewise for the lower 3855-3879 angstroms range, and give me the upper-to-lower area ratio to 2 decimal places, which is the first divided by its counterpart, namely 0.72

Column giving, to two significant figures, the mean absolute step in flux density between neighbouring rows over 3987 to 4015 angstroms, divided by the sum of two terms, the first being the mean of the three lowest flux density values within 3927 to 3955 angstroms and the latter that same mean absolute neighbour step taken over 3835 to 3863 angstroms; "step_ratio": 0.16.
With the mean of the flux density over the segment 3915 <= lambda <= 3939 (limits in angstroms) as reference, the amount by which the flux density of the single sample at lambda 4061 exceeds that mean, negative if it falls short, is 3.4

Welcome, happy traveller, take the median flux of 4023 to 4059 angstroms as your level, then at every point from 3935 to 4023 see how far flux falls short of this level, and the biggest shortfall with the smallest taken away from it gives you 7.2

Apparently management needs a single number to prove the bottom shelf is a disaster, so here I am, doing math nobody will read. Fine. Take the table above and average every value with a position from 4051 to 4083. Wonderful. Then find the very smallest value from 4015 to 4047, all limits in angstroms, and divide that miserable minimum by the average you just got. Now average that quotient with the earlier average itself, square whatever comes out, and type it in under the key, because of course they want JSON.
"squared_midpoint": 22.2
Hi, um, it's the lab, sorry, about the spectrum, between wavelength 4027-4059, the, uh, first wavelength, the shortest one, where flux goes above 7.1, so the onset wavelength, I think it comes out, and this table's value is 4029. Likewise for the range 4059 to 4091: 4061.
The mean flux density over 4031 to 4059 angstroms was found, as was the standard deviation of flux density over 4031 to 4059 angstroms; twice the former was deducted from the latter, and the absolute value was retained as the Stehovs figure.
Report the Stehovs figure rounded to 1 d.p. 16.6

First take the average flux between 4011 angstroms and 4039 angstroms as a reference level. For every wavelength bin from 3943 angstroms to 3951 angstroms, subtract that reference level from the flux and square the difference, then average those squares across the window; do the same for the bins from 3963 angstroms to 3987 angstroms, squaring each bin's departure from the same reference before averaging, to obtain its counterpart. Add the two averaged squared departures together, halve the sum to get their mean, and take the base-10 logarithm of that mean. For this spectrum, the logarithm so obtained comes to 0.9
